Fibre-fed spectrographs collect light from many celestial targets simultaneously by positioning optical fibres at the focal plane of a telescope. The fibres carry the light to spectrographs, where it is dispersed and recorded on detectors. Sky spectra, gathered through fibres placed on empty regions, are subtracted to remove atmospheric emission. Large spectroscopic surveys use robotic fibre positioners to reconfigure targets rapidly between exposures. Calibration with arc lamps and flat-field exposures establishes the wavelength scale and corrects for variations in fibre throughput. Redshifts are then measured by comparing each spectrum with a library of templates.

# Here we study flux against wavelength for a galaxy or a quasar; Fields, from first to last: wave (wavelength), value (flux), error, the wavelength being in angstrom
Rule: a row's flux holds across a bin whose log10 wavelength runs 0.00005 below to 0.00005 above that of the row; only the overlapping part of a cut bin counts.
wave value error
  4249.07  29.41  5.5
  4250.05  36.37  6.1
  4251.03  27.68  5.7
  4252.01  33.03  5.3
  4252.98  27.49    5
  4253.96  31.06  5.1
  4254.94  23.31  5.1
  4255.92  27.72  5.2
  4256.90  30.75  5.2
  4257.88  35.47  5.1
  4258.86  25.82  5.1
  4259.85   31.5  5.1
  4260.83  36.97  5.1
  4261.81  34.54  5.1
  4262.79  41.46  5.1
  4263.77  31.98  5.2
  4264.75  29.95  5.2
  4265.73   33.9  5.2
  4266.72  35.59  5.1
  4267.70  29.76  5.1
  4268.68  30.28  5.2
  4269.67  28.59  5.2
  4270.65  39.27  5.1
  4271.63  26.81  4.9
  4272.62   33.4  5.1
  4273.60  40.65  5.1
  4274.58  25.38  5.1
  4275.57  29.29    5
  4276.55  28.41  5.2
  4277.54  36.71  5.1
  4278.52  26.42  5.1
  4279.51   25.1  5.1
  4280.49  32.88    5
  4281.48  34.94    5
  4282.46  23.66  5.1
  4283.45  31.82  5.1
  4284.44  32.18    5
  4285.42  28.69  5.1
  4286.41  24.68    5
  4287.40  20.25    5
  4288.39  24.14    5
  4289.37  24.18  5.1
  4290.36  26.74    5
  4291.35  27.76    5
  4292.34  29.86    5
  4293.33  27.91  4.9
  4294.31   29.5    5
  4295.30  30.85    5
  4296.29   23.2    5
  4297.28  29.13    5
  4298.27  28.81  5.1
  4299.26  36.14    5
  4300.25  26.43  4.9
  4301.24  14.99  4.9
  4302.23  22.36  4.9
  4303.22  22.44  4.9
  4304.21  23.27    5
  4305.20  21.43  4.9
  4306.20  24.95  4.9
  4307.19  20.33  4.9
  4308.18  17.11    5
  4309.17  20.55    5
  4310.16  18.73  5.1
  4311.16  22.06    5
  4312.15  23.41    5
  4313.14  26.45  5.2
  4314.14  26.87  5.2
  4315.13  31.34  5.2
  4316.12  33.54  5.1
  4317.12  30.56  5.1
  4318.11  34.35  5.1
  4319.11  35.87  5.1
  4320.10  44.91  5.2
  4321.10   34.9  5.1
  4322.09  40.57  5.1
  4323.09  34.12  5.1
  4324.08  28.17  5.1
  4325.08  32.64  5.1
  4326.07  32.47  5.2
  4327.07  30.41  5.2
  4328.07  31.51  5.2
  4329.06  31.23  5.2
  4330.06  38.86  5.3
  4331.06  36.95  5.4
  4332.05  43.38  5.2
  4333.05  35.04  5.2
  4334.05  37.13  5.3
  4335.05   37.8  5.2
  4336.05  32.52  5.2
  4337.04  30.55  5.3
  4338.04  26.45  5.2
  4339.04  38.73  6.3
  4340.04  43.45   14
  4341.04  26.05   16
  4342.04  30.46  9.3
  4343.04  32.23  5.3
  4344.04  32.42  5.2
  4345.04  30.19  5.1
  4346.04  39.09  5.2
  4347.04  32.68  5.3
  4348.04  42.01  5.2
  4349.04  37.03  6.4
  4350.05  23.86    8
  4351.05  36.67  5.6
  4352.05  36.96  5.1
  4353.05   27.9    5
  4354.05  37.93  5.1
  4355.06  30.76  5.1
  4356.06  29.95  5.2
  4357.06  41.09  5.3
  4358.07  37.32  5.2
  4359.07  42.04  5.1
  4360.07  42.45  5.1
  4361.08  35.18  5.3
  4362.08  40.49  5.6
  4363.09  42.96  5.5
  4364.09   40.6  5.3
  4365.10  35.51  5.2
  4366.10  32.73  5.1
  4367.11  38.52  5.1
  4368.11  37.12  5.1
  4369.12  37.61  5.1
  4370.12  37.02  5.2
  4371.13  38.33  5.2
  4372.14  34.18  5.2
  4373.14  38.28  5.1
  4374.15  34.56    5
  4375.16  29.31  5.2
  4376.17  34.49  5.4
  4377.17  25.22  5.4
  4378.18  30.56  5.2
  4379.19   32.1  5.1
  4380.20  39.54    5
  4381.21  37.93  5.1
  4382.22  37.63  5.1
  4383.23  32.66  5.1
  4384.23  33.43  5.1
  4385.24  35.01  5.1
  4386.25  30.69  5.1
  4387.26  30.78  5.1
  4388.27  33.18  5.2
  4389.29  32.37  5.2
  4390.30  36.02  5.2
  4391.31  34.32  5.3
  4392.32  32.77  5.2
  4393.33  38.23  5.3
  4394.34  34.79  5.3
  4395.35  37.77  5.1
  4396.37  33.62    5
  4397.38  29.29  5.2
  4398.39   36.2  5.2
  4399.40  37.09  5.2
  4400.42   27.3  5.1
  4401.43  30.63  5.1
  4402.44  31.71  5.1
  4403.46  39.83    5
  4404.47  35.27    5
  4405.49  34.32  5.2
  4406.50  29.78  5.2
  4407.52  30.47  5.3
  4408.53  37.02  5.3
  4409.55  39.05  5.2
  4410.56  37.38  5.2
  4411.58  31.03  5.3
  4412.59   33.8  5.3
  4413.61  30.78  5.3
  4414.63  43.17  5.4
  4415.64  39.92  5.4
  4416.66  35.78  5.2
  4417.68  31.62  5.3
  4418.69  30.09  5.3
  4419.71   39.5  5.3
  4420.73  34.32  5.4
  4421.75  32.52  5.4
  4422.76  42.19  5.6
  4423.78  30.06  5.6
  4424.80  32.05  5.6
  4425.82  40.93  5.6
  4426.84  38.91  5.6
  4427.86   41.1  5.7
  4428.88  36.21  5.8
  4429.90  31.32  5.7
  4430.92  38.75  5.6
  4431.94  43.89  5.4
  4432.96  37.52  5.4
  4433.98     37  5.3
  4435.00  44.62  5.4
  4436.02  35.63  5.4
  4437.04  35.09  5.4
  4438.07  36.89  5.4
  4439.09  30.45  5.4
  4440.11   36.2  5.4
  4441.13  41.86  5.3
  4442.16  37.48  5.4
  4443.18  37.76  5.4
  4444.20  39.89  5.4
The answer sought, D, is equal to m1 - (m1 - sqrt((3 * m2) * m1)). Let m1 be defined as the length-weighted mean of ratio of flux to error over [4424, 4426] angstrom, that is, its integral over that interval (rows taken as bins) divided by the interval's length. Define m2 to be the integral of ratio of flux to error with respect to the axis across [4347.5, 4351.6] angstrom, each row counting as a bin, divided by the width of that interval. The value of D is 10.5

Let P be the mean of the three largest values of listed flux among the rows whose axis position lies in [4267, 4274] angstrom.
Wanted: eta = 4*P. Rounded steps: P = 38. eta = 151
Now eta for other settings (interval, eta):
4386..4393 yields 138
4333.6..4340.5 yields 160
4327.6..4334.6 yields 159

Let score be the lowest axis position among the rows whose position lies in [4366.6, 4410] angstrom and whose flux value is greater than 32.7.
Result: 4367.11 angstrom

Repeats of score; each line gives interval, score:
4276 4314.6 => 4277.54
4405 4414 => 4405.49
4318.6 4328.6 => 4319.11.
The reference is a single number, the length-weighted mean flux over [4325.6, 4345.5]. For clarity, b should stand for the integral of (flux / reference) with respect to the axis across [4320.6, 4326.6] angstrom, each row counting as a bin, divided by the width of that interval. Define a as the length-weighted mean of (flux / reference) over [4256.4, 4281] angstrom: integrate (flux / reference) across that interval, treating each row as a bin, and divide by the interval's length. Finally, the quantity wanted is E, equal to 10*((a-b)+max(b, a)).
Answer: 9.4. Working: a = 0.94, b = 1.00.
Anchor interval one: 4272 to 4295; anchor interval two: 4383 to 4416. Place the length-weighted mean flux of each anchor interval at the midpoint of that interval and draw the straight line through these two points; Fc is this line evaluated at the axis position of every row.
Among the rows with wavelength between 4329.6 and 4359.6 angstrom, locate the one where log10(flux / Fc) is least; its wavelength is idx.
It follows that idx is 4350.05 angstrom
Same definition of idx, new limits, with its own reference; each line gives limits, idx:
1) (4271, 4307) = 4301.24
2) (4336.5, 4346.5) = 4341.04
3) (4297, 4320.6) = 4301.24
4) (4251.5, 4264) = 4254.94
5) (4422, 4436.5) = 4423.78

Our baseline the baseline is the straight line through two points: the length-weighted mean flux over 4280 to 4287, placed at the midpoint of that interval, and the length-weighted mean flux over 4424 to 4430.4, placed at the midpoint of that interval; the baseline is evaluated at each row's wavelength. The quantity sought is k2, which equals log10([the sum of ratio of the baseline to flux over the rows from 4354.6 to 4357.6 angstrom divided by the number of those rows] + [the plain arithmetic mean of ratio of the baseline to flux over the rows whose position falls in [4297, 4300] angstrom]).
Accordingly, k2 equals 0.296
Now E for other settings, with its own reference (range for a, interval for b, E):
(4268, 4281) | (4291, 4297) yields 10.0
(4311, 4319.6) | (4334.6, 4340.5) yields 8.8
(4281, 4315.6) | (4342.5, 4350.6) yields 7.6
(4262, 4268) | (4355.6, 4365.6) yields 10.0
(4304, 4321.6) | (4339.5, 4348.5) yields 8.1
